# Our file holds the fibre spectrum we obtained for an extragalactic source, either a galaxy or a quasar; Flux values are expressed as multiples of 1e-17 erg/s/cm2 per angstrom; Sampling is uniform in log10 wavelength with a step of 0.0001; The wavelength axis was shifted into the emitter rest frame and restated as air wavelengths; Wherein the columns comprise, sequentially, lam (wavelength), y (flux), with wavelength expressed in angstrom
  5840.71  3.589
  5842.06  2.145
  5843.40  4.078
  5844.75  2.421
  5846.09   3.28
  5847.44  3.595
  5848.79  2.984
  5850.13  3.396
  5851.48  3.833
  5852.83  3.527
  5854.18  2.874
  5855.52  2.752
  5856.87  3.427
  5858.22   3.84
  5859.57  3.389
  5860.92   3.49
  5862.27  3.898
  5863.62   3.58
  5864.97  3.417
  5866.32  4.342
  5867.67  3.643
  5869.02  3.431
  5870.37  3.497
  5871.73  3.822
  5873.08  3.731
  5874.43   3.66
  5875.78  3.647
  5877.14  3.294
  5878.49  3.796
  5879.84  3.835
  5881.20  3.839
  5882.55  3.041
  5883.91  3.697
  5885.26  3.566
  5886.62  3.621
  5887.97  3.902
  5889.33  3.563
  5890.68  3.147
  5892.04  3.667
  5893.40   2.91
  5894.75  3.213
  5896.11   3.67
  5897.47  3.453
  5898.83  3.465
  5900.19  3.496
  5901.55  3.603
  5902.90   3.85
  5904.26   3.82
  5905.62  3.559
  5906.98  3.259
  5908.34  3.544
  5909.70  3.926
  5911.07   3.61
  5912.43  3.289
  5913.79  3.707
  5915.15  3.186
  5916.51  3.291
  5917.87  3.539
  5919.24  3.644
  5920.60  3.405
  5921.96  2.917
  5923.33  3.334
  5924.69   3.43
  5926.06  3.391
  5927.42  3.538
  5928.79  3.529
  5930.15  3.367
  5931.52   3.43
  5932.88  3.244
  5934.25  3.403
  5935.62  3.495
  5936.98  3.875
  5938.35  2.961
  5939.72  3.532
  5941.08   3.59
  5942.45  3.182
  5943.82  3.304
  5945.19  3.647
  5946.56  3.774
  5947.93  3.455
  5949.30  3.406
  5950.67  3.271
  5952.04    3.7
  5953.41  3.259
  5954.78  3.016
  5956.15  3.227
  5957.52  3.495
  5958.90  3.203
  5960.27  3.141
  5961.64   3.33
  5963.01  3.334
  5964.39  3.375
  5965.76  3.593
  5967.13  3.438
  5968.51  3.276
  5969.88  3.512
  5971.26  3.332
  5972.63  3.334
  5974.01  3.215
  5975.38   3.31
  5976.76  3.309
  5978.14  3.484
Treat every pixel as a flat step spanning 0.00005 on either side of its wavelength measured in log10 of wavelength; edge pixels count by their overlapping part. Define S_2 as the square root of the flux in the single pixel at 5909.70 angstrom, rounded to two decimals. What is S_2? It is 1.98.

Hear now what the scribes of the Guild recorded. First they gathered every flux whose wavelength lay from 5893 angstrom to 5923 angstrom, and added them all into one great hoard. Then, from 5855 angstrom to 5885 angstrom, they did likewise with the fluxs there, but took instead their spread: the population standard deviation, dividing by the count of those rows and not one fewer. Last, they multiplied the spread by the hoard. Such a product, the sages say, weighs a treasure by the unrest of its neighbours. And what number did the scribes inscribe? 24.2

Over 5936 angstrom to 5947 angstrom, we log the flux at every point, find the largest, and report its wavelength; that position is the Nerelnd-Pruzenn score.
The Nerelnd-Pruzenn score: 5936.98 angstrom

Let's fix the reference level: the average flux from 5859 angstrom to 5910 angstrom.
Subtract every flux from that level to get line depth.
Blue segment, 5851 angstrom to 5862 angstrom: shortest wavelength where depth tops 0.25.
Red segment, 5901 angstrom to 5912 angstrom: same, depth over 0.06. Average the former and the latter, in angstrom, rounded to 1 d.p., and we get 5880.6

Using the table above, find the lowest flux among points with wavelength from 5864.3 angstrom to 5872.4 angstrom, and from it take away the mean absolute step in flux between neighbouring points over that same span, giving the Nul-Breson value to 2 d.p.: 2.97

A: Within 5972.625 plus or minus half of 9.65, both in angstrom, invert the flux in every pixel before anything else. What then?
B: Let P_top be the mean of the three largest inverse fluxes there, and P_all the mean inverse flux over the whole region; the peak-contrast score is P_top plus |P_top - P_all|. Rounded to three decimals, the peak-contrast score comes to 0.312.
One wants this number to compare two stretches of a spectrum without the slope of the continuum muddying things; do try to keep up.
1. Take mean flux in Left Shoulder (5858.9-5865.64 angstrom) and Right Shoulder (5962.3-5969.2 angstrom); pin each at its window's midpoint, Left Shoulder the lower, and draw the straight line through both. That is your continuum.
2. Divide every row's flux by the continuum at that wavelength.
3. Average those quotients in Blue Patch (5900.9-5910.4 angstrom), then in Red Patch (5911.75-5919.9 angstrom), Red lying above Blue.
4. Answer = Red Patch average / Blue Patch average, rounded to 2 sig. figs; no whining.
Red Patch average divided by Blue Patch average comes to 0.95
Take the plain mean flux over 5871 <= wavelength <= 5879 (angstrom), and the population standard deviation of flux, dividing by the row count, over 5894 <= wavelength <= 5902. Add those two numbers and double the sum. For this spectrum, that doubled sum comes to 7.6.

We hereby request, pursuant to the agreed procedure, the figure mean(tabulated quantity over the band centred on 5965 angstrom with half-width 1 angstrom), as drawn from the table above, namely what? 3.48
